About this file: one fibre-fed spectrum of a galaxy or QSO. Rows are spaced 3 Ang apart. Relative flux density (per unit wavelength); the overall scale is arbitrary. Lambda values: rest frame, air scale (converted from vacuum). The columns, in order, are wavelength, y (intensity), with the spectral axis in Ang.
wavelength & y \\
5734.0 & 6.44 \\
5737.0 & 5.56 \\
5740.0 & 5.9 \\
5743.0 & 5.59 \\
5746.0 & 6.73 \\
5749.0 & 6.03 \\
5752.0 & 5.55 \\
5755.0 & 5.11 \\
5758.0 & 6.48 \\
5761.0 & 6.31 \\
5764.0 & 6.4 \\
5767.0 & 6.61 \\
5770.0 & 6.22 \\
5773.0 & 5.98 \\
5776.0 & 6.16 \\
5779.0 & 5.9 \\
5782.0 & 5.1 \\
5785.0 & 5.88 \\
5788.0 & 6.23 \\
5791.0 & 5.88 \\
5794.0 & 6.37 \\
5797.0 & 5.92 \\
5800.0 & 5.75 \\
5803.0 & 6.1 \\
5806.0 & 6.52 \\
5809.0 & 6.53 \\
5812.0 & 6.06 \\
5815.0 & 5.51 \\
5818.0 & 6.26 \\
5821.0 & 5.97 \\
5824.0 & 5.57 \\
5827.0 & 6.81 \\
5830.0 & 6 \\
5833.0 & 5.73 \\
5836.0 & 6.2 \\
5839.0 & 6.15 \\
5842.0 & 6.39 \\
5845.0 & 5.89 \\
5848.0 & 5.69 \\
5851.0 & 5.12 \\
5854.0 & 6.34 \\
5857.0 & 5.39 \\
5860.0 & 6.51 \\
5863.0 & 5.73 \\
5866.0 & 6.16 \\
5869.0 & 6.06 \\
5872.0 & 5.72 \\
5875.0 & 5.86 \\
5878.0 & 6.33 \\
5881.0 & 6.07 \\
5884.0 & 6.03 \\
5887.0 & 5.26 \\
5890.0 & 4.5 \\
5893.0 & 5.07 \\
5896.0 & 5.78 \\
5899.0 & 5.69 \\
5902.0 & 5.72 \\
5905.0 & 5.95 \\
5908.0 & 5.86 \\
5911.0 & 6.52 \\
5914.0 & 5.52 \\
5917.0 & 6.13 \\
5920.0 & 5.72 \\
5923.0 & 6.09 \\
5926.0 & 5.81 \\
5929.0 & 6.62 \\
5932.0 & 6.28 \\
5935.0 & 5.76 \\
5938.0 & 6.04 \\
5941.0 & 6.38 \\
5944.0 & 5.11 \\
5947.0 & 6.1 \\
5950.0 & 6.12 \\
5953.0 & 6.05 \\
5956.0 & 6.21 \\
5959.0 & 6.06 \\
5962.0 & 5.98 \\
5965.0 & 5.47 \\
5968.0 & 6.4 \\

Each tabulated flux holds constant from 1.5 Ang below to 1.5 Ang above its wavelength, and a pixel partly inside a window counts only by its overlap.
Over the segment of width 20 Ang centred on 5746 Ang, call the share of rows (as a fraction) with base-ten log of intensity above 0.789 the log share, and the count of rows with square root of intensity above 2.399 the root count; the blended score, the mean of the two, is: 2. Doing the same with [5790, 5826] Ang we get 5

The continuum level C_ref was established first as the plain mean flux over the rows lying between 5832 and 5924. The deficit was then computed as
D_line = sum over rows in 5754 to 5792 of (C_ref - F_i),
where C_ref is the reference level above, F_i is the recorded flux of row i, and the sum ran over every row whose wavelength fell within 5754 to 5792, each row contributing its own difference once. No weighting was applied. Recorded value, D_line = -2.3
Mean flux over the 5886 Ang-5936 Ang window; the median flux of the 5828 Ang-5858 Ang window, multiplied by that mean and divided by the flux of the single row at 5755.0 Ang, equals 6.73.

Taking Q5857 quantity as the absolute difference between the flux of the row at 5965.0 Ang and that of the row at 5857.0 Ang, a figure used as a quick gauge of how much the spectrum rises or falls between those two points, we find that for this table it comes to 0.1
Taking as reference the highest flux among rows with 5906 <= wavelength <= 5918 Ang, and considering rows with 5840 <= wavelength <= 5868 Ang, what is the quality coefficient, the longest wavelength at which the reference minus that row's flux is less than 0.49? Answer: 5866.0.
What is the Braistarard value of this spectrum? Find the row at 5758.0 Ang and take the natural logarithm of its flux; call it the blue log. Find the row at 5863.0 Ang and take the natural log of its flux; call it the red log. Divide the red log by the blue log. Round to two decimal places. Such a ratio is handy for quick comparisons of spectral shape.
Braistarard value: 0.93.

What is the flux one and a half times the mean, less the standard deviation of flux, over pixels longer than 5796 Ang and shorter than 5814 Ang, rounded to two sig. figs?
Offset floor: 8.9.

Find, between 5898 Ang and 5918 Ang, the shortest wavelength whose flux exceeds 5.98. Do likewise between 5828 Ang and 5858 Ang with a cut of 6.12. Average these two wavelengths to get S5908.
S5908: 5873.5 Ang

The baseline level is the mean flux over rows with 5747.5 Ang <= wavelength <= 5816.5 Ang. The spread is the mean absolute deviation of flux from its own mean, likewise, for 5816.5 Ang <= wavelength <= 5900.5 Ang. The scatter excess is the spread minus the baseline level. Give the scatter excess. -5.66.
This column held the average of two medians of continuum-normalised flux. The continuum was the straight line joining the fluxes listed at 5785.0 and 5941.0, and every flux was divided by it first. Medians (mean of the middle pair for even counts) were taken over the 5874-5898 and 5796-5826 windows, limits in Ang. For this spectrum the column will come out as 0.973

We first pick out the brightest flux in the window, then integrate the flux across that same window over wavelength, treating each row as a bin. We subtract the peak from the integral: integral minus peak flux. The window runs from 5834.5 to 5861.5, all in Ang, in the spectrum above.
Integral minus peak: 155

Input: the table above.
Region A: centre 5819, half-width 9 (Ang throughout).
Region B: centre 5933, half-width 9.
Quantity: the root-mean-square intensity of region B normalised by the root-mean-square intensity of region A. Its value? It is 1.02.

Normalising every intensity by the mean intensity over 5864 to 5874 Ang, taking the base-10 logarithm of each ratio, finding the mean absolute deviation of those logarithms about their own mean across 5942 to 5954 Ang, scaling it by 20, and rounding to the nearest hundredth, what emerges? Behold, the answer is 0.57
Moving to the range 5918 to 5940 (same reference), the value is 0.35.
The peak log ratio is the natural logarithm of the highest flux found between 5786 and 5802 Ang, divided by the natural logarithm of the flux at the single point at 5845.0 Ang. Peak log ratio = 1.04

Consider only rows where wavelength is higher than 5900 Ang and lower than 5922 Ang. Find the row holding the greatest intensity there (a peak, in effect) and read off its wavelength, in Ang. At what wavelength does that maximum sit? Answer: 5911.0 Ang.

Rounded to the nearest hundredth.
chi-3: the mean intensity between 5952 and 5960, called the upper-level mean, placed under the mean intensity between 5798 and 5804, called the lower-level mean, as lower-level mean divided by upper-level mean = 0.97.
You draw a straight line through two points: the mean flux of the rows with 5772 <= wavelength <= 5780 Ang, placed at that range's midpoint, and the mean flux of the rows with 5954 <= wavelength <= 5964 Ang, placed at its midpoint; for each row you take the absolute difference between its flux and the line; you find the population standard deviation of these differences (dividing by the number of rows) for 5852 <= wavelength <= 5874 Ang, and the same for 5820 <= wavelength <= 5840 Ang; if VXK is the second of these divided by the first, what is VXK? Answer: 1.3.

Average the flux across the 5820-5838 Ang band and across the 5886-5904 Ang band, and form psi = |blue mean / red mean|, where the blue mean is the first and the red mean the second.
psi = 1.13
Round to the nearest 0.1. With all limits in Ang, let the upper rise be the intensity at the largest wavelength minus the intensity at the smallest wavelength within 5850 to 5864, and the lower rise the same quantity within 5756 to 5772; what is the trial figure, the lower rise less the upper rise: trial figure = -0.9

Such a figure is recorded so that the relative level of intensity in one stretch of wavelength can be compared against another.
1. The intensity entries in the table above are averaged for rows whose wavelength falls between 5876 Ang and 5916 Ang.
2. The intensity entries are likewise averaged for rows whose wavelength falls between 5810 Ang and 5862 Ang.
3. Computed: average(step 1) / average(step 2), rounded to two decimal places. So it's 0.96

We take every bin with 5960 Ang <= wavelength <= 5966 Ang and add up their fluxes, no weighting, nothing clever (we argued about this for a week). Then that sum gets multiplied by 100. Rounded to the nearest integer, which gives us 1145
